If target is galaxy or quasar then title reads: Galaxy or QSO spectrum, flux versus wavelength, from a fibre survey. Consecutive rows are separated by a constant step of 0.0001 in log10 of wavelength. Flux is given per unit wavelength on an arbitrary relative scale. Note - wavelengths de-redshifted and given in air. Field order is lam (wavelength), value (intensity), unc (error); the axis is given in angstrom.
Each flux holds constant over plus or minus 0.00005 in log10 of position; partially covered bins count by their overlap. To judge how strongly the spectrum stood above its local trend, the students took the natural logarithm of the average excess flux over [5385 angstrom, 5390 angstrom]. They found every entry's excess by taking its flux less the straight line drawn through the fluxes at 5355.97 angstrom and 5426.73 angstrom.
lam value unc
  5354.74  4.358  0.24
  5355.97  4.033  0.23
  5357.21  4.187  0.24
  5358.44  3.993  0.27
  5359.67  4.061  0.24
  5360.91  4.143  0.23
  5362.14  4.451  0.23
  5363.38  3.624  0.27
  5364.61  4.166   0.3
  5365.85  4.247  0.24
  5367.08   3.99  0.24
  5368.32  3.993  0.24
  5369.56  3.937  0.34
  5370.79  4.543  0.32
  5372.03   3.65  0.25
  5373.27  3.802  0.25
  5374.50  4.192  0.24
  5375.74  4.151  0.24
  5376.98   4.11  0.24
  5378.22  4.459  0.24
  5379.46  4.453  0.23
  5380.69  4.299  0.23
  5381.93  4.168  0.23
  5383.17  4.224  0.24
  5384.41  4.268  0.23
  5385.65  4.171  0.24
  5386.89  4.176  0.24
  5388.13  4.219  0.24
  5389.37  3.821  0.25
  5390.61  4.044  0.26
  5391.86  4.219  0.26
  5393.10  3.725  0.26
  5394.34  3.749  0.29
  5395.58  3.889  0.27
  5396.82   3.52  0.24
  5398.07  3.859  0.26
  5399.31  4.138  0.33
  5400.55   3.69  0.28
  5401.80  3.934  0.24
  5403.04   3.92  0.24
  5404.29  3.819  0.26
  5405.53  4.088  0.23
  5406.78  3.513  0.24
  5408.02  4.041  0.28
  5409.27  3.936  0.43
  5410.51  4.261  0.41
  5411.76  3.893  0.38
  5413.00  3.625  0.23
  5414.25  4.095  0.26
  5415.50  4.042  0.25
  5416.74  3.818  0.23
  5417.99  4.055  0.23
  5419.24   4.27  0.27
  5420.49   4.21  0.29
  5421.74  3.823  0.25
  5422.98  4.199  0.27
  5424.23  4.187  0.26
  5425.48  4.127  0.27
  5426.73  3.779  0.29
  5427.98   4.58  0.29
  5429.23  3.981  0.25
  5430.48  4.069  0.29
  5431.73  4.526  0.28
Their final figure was -1.73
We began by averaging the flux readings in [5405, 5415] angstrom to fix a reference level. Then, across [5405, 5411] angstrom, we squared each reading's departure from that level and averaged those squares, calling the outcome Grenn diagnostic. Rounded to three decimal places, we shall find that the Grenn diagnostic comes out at 0.064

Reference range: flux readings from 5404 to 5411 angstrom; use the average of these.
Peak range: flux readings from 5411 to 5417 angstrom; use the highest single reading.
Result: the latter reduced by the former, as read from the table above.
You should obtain 0.15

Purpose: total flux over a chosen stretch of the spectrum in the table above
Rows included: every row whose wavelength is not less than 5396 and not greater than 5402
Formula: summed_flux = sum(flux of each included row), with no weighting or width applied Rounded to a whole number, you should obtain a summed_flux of 19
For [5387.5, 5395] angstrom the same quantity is 24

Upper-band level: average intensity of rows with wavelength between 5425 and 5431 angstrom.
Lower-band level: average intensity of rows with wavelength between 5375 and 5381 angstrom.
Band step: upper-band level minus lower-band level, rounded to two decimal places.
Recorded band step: -0.19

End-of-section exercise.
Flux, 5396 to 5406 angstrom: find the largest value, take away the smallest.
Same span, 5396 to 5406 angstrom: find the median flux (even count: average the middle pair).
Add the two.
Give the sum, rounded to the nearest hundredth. 4.51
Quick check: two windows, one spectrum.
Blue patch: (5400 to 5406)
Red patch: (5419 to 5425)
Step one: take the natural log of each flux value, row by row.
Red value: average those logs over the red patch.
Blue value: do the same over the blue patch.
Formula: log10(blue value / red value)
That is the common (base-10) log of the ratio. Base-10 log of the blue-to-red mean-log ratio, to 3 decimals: -0.019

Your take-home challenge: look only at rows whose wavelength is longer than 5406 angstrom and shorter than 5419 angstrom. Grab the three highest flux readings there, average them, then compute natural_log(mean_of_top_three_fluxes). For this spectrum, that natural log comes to 1.42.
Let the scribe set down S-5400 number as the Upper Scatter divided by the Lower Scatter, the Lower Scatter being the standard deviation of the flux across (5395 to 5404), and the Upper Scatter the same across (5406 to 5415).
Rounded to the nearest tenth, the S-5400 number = 1.3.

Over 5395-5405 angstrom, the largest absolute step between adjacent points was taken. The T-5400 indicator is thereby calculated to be 0.4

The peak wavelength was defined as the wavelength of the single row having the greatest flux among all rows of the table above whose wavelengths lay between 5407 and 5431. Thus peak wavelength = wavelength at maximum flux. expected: 5427.98 angstrom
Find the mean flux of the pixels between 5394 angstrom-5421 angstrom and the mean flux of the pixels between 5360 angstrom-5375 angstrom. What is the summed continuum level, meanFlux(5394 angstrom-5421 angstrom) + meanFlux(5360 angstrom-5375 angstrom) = 7.99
